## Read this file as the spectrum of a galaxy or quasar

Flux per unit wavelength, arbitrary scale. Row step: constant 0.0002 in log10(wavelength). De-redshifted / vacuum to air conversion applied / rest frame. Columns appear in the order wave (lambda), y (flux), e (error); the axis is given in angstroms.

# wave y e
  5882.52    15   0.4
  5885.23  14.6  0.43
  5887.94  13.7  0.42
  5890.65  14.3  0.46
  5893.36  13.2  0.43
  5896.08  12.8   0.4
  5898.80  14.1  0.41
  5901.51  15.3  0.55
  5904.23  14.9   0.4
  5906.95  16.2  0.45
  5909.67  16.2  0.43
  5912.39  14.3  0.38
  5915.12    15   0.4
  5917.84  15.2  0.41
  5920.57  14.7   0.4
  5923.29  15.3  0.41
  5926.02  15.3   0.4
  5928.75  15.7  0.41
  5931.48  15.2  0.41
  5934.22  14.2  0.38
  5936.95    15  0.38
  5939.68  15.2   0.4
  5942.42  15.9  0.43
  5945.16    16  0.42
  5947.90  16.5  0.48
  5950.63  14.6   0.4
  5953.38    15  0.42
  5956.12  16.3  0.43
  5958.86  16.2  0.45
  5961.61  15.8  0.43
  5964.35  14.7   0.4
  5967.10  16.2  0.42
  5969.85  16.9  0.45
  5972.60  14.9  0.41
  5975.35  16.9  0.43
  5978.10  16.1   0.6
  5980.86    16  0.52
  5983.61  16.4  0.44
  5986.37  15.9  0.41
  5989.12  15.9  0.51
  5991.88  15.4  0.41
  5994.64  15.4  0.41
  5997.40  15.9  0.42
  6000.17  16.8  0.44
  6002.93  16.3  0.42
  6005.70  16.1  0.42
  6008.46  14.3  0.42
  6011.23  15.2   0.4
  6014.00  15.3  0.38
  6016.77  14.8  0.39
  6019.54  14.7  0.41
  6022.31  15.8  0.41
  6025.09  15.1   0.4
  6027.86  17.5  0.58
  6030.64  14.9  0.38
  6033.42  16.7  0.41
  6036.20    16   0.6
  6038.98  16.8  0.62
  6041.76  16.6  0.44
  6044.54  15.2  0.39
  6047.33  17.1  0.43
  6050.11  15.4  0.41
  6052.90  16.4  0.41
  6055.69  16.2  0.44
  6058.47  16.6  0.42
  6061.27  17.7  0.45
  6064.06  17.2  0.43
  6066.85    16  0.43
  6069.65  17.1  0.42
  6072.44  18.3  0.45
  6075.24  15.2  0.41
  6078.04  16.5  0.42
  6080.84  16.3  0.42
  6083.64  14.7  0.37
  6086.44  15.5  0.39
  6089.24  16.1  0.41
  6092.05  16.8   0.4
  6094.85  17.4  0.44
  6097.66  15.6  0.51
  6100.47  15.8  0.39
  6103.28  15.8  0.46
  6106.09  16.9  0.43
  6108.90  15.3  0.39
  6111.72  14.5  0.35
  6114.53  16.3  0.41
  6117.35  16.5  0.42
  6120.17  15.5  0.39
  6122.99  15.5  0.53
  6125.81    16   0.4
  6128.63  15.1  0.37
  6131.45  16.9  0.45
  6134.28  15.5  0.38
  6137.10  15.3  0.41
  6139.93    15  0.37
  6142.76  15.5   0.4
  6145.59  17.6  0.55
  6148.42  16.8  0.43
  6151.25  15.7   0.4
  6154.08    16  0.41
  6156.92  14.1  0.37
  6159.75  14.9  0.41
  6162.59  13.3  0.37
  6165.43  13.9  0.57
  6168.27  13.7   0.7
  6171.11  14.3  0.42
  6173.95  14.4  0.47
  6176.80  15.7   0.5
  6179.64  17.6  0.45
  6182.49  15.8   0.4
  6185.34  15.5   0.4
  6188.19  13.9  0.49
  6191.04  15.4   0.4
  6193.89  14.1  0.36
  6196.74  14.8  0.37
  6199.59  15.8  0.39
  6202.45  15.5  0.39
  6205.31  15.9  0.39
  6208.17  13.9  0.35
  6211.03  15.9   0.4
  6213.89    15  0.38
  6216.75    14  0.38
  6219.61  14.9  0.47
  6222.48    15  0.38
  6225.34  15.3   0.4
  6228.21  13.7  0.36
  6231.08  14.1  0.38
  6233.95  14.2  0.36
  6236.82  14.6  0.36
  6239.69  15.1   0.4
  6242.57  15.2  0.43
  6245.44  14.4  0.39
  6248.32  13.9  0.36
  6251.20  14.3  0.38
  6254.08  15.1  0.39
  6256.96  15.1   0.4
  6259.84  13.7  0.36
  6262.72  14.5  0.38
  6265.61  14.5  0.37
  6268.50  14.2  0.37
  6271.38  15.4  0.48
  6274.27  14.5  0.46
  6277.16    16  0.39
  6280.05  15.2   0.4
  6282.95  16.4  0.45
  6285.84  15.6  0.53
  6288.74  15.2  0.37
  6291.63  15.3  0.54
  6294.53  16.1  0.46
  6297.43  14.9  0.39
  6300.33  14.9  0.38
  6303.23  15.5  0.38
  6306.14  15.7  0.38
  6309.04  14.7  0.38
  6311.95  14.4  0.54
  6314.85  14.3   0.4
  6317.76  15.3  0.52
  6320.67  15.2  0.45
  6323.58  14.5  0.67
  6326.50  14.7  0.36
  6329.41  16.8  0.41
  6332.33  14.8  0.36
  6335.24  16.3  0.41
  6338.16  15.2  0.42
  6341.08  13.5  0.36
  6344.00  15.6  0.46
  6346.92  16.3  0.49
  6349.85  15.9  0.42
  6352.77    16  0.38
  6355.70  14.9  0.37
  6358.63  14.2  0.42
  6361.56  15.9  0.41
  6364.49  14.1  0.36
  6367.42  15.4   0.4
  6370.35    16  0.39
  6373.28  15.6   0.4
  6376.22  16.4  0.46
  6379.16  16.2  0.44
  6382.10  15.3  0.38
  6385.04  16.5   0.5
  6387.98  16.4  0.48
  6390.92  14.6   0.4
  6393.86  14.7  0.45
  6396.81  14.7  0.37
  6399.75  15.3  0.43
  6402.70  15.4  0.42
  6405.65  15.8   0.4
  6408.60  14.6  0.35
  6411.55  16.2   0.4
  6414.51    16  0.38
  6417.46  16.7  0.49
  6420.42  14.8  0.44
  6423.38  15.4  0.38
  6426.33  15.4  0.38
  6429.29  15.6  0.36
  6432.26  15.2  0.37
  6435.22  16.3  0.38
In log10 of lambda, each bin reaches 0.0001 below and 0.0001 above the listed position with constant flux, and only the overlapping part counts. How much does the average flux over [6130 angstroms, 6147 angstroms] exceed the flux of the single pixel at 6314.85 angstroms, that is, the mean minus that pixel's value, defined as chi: 1.7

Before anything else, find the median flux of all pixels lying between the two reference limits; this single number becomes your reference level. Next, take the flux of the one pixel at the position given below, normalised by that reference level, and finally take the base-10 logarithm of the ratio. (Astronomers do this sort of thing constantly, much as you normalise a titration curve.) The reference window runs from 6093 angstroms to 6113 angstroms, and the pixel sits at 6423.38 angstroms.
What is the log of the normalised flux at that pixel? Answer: -0.011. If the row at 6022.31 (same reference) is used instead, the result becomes 0.000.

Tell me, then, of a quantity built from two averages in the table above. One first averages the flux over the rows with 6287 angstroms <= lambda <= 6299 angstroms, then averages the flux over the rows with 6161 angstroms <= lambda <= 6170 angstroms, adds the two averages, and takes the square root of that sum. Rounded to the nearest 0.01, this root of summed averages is 5.39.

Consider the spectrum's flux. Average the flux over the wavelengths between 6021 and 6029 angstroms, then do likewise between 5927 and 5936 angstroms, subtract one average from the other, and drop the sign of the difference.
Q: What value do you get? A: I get 1.1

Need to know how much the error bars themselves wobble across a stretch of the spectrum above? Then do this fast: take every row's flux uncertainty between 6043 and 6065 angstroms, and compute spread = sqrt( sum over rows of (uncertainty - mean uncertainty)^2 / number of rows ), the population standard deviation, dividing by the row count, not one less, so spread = 0.018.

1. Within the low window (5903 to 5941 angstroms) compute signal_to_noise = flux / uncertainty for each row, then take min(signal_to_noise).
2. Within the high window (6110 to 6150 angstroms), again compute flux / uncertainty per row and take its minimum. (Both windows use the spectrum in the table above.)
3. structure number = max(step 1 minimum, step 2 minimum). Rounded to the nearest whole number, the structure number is 36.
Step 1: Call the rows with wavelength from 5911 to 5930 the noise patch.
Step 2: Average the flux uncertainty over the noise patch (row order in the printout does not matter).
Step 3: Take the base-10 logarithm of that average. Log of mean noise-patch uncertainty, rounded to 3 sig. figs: -0.396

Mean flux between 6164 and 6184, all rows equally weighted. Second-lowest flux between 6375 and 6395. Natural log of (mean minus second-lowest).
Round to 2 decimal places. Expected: -1.03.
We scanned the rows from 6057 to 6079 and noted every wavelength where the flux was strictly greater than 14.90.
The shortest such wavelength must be 6058.47 angstroms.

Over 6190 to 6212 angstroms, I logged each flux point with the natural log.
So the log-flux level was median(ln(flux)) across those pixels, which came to 2.74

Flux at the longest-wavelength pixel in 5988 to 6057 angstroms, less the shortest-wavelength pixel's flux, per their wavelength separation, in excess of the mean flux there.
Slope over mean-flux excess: -15.8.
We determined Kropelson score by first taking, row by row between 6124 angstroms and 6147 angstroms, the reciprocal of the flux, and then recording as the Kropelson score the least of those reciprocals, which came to 0.0568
